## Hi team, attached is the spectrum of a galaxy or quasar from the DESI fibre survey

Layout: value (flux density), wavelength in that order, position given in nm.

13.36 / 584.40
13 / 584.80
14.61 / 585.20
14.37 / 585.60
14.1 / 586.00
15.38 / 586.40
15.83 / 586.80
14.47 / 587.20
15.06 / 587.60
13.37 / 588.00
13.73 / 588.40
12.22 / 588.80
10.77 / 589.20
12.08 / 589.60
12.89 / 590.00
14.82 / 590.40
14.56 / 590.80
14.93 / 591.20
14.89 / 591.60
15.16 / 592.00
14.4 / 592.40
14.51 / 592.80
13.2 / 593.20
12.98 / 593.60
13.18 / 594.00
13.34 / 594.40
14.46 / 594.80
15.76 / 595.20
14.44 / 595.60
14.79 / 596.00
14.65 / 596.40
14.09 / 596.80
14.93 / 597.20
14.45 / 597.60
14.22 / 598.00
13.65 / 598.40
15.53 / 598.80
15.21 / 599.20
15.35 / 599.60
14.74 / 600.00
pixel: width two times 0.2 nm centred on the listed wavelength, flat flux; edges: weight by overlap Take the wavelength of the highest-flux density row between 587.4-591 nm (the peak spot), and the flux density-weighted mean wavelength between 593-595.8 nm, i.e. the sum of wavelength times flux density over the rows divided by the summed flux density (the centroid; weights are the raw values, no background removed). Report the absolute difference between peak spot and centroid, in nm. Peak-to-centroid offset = 6.84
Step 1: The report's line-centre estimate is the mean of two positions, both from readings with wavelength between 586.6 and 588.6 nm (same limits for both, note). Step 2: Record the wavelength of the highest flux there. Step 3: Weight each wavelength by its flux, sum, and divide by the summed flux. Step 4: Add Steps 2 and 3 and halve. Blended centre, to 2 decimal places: 587.19 nm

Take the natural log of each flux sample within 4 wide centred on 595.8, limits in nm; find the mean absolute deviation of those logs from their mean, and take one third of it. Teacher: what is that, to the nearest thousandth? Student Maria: 0.012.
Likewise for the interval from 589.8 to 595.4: 0.019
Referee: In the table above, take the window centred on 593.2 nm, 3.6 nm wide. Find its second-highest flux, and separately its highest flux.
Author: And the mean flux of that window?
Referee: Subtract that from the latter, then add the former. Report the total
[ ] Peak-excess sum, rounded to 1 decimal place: 16.0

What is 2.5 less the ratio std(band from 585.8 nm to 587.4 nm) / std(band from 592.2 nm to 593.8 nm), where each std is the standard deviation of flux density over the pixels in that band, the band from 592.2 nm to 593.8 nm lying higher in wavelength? 1.5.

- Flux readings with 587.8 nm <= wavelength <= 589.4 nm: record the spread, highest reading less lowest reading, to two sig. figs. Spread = 3.0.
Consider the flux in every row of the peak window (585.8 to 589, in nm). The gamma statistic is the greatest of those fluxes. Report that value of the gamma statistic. 15.83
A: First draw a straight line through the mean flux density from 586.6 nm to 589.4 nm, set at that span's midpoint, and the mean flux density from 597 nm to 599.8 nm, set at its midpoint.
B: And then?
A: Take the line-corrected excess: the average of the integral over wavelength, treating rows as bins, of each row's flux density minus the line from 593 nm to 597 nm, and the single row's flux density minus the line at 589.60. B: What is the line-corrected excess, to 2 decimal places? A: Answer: -1.48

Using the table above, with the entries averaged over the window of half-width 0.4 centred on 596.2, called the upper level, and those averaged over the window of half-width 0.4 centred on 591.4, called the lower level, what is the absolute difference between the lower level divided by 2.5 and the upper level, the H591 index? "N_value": 8.8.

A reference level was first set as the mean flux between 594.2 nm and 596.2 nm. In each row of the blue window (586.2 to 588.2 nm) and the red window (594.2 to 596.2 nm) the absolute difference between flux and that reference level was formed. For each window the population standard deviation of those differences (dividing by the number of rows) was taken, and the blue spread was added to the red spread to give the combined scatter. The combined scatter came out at 0.96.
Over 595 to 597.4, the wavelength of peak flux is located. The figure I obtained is 595.20 nm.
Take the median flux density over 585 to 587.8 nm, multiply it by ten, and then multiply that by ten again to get 1461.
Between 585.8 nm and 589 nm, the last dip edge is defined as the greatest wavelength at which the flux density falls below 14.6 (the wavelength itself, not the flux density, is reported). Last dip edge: 588.80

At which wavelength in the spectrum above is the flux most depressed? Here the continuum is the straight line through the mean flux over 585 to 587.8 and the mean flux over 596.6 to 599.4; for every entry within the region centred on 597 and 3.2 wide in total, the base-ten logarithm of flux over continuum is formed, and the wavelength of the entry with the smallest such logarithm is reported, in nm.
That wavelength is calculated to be 598.40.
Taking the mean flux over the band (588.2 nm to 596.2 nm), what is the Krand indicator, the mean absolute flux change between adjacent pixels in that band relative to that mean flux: 0.056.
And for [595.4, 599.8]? 0.038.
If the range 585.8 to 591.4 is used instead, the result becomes 0.074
